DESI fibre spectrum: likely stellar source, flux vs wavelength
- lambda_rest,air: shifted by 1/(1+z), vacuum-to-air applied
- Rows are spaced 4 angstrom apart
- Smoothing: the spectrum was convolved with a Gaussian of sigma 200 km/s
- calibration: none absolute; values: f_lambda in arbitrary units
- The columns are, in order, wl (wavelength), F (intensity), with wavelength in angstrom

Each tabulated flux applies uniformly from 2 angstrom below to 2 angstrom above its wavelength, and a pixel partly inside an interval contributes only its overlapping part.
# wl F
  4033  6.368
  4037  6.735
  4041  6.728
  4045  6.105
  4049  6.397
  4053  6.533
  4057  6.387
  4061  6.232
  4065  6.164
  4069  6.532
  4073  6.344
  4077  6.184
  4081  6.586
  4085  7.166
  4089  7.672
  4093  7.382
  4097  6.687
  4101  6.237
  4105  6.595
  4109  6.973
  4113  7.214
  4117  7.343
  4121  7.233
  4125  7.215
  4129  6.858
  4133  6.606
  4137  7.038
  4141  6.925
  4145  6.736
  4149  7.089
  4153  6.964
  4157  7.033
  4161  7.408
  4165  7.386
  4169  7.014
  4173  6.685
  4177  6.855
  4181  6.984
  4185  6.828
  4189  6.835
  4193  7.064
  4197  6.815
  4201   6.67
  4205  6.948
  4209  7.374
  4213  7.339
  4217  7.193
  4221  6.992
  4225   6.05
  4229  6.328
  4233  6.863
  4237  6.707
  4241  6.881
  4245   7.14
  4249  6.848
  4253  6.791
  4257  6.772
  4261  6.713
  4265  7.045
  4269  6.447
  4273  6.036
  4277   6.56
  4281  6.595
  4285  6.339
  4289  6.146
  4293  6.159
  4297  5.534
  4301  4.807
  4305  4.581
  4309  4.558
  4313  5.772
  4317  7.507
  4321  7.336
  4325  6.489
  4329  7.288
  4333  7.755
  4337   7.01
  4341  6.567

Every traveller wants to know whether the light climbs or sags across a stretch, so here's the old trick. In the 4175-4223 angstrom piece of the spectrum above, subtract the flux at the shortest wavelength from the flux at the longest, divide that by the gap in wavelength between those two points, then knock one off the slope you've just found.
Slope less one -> -1.00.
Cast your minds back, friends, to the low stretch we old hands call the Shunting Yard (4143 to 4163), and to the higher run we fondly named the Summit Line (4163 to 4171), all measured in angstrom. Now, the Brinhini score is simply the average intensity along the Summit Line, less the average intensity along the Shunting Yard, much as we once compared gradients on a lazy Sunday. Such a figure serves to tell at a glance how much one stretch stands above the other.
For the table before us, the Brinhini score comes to 0.2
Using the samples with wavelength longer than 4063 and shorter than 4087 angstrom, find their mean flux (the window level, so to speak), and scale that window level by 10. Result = 65.0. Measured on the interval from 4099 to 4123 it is 69.3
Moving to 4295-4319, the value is 54.6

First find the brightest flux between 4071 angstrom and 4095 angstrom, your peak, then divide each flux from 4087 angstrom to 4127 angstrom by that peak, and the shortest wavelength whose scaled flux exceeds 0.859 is 4089 angstrom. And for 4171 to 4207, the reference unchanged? 4173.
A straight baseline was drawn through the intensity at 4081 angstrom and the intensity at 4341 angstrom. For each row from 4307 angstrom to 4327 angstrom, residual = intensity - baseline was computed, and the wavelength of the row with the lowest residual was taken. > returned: 4309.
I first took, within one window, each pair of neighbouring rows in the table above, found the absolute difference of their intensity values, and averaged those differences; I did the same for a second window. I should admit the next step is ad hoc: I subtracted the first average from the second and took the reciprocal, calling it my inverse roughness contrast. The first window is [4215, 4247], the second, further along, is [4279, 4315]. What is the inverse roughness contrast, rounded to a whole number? 22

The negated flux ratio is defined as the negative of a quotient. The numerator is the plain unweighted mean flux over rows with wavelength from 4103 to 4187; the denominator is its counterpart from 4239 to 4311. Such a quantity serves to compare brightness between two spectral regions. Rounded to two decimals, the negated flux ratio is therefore -1.13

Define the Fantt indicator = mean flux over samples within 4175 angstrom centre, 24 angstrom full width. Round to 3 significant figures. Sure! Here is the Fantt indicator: 6.96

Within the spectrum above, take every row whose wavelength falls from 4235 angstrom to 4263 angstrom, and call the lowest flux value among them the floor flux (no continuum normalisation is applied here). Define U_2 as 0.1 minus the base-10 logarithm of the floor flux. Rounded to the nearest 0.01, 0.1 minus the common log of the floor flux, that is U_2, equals -0.73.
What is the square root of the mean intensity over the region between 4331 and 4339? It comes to 2.72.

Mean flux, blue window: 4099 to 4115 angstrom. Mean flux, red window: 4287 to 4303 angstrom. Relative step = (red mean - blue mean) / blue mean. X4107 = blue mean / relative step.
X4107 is -42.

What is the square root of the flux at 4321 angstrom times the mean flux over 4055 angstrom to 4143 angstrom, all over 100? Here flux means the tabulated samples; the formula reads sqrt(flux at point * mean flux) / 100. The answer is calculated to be 0.071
